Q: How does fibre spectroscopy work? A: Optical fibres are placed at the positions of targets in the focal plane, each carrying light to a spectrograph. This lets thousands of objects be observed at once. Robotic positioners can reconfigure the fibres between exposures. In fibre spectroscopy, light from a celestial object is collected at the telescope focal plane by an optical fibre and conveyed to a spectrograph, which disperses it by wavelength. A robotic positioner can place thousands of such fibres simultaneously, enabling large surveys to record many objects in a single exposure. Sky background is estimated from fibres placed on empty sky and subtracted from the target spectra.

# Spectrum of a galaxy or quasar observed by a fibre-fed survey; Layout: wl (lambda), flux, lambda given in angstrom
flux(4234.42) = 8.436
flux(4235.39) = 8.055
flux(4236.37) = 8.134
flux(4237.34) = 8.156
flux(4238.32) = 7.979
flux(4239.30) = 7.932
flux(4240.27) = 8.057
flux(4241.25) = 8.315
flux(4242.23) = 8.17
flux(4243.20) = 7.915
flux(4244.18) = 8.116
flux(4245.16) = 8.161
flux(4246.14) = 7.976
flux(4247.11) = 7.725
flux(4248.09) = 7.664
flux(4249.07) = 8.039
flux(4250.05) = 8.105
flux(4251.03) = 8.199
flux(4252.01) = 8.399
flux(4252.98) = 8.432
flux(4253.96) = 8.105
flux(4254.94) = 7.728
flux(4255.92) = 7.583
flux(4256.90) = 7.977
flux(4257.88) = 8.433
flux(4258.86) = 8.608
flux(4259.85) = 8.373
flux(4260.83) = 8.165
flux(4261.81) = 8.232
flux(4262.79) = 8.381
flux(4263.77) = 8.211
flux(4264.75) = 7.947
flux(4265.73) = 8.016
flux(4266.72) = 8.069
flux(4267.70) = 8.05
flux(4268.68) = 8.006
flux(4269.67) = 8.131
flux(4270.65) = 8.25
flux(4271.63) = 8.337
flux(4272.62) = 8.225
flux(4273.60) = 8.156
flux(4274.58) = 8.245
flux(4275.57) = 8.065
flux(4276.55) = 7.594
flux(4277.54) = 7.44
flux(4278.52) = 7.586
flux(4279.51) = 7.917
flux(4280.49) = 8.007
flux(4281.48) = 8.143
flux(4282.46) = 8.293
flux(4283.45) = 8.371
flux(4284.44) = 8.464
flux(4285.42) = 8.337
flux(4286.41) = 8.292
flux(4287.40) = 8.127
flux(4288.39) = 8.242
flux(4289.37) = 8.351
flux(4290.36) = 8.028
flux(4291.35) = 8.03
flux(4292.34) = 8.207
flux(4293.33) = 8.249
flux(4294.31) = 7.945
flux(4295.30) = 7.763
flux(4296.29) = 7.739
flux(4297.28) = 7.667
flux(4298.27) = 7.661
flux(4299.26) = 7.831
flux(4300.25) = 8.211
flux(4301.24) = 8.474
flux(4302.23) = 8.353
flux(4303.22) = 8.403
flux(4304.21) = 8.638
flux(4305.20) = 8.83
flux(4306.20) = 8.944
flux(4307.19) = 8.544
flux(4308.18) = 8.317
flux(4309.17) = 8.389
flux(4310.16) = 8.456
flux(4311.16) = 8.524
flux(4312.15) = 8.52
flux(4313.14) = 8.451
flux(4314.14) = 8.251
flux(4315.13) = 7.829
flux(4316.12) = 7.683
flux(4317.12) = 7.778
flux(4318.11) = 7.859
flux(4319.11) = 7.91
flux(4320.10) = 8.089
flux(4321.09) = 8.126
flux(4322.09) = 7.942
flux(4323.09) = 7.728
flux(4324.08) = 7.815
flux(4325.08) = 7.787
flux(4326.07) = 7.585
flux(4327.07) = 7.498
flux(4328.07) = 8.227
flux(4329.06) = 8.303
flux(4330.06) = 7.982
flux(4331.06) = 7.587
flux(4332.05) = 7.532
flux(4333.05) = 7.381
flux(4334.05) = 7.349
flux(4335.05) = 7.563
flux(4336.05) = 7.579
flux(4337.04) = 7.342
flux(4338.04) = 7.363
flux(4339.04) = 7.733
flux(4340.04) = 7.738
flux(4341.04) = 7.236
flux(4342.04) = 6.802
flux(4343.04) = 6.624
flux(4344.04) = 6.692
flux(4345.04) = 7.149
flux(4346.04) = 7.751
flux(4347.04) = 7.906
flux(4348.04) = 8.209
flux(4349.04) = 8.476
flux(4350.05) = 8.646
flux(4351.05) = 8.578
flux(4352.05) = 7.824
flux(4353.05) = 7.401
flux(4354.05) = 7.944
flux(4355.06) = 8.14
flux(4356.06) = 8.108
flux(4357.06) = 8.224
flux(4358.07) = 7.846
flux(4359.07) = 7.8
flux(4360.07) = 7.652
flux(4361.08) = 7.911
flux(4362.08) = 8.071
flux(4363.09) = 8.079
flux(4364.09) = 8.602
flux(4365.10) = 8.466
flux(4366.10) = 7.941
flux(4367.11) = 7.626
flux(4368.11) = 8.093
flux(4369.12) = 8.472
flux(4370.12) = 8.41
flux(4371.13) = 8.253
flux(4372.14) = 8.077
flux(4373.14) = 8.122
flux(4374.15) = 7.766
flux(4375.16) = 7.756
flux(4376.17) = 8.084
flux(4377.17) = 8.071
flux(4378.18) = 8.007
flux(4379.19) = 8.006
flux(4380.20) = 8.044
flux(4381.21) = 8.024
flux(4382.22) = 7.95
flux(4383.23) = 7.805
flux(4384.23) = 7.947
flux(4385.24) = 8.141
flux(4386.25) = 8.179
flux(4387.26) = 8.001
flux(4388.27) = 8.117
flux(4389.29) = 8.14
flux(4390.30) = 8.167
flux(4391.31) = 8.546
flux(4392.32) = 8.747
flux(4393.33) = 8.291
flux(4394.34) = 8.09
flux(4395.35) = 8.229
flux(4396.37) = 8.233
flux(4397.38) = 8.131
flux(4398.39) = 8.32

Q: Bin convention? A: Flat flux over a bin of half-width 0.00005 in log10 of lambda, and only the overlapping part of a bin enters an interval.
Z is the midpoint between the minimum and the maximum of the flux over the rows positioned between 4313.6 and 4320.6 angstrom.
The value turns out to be 7.97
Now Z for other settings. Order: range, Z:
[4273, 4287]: 7.95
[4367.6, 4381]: 8.11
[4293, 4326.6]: 8.26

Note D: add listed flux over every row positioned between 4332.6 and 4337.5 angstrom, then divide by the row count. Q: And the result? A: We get 7.44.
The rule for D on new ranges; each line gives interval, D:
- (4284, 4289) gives 8.29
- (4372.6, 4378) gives 7.96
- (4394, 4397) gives 8.18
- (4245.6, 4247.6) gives 7.85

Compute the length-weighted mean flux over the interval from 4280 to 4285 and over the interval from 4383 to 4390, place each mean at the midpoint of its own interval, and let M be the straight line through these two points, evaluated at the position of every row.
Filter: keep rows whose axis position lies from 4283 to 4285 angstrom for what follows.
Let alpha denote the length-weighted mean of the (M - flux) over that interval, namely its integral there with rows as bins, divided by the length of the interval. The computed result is -0.16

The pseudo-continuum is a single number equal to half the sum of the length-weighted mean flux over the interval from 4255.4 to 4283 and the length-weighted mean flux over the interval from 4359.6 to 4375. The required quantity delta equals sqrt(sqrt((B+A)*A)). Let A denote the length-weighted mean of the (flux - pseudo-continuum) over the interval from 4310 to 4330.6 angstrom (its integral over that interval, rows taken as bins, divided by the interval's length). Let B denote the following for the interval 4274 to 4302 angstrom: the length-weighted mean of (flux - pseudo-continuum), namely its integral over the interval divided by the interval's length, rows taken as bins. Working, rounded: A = -0.08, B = -0.041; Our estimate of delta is 0.32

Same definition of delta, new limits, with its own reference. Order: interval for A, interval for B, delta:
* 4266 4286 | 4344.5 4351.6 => 0.06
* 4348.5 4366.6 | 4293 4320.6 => 0.15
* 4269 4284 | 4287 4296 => 0.19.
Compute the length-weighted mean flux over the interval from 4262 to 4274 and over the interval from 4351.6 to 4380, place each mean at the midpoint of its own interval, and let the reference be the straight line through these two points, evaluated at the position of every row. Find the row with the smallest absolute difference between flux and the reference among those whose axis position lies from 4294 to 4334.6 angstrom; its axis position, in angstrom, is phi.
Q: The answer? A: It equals 4320.10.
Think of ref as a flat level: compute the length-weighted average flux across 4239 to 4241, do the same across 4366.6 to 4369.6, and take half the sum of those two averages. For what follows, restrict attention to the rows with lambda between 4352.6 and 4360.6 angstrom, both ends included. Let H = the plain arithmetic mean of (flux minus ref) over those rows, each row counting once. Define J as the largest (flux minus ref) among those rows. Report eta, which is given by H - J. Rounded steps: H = -0.16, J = 0.17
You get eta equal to -0.33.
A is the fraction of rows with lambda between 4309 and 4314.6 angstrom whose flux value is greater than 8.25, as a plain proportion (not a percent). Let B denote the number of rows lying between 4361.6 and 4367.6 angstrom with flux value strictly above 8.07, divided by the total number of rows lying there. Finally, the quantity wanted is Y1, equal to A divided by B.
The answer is 1.50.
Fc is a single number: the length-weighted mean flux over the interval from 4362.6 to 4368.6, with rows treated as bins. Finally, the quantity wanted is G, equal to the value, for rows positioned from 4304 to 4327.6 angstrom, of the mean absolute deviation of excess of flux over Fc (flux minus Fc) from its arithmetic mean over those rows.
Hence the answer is 0.355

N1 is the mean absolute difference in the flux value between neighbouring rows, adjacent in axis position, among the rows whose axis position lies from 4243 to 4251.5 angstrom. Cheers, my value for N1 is 0.16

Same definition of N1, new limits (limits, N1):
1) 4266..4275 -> 0.08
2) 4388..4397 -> 0.18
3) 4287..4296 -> 0.16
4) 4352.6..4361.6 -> 0.21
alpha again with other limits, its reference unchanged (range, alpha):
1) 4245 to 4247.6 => 0.41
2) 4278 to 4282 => 0.36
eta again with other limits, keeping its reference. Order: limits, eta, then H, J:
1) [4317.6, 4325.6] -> -0.22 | -0.14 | 0.08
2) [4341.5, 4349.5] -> -1.02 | -0.60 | 0.43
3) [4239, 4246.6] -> -0.23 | 0.03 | 0.26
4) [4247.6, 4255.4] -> -0.35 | 0.03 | 0.38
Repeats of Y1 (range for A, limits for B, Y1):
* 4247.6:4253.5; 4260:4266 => 0.50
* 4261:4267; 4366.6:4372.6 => 0.20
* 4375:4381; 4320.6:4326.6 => 0.00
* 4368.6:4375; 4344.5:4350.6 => 1.00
